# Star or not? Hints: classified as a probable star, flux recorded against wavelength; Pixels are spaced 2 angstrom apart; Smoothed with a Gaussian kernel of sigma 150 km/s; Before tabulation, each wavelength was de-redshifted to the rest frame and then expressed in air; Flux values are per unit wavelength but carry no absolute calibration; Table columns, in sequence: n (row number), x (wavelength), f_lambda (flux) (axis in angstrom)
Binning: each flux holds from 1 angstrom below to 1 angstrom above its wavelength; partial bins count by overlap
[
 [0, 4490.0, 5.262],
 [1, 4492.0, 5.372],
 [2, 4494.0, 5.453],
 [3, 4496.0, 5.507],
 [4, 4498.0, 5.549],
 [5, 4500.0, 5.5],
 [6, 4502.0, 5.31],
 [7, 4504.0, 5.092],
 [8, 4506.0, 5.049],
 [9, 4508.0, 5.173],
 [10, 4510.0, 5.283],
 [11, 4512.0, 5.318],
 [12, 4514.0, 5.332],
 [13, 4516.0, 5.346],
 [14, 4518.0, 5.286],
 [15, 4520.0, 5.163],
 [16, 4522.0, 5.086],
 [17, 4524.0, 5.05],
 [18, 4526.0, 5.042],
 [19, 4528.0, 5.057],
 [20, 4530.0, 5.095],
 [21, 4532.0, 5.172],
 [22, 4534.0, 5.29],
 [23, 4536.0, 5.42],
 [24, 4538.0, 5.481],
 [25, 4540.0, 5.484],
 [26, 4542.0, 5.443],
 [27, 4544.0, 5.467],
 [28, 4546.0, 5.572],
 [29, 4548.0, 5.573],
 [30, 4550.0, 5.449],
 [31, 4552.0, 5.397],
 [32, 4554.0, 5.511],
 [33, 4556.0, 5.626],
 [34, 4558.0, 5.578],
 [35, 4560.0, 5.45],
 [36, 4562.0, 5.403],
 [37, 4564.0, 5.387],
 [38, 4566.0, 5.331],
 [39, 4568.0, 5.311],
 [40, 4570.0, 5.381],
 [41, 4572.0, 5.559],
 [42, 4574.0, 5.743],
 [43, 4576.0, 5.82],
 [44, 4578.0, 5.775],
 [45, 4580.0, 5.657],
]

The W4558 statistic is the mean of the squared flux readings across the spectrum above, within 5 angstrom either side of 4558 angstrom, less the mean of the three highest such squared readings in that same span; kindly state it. -0.6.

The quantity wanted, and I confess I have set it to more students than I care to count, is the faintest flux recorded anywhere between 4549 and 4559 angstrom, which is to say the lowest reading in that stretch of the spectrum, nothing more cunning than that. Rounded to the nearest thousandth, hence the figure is 5.397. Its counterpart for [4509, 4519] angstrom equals 5.283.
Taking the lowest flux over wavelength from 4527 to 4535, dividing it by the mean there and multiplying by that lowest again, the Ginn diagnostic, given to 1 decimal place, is 5.0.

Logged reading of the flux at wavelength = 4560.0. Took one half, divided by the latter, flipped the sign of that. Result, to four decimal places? -0.0917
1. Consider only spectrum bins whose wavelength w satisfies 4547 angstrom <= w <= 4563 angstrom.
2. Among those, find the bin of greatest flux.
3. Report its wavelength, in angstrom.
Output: 4556.0 angstrom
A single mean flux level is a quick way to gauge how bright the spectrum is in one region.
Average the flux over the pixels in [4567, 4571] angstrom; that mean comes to 5.35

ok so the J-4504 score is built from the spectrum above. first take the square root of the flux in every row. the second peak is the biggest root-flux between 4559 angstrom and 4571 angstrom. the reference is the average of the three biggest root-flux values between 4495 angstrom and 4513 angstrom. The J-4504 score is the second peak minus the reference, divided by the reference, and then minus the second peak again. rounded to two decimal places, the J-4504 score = -2.34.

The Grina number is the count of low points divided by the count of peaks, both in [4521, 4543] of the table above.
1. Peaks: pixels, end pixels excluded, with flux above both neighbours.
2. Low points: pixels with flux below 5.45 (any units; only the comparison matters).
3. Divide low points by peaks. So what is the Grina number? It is 9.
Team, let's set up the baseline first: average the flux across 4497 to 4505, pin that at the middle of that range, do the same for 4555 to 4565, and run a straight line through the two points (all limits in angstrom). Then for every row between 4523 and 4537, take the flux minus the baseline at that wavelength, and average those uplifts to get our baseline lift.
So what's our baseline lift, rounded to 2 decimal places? -0.26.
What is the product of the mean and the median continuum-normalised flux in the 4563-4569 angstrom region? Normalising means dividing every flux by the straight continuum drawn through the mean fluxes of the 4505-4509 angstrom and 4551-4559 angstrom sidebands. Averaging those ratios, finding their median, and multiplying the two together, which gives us 0.90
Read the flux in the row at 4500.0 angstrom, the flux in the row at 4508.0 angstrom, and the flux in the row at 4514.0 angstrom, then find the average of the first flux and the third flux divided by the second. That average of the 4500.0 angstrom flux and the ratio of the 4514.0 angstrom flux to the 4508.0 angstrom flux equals 3.27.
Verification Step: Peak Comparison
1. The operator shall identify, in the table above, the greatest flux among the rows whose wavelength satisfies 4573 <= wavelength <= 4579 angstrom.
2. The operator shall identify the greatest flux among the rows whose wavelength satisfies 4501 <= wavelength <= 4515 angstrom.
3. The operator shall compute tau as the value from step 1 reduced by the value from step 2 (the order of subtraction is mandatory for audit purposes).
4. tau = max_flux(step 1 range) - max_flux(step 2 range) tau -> 0.5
